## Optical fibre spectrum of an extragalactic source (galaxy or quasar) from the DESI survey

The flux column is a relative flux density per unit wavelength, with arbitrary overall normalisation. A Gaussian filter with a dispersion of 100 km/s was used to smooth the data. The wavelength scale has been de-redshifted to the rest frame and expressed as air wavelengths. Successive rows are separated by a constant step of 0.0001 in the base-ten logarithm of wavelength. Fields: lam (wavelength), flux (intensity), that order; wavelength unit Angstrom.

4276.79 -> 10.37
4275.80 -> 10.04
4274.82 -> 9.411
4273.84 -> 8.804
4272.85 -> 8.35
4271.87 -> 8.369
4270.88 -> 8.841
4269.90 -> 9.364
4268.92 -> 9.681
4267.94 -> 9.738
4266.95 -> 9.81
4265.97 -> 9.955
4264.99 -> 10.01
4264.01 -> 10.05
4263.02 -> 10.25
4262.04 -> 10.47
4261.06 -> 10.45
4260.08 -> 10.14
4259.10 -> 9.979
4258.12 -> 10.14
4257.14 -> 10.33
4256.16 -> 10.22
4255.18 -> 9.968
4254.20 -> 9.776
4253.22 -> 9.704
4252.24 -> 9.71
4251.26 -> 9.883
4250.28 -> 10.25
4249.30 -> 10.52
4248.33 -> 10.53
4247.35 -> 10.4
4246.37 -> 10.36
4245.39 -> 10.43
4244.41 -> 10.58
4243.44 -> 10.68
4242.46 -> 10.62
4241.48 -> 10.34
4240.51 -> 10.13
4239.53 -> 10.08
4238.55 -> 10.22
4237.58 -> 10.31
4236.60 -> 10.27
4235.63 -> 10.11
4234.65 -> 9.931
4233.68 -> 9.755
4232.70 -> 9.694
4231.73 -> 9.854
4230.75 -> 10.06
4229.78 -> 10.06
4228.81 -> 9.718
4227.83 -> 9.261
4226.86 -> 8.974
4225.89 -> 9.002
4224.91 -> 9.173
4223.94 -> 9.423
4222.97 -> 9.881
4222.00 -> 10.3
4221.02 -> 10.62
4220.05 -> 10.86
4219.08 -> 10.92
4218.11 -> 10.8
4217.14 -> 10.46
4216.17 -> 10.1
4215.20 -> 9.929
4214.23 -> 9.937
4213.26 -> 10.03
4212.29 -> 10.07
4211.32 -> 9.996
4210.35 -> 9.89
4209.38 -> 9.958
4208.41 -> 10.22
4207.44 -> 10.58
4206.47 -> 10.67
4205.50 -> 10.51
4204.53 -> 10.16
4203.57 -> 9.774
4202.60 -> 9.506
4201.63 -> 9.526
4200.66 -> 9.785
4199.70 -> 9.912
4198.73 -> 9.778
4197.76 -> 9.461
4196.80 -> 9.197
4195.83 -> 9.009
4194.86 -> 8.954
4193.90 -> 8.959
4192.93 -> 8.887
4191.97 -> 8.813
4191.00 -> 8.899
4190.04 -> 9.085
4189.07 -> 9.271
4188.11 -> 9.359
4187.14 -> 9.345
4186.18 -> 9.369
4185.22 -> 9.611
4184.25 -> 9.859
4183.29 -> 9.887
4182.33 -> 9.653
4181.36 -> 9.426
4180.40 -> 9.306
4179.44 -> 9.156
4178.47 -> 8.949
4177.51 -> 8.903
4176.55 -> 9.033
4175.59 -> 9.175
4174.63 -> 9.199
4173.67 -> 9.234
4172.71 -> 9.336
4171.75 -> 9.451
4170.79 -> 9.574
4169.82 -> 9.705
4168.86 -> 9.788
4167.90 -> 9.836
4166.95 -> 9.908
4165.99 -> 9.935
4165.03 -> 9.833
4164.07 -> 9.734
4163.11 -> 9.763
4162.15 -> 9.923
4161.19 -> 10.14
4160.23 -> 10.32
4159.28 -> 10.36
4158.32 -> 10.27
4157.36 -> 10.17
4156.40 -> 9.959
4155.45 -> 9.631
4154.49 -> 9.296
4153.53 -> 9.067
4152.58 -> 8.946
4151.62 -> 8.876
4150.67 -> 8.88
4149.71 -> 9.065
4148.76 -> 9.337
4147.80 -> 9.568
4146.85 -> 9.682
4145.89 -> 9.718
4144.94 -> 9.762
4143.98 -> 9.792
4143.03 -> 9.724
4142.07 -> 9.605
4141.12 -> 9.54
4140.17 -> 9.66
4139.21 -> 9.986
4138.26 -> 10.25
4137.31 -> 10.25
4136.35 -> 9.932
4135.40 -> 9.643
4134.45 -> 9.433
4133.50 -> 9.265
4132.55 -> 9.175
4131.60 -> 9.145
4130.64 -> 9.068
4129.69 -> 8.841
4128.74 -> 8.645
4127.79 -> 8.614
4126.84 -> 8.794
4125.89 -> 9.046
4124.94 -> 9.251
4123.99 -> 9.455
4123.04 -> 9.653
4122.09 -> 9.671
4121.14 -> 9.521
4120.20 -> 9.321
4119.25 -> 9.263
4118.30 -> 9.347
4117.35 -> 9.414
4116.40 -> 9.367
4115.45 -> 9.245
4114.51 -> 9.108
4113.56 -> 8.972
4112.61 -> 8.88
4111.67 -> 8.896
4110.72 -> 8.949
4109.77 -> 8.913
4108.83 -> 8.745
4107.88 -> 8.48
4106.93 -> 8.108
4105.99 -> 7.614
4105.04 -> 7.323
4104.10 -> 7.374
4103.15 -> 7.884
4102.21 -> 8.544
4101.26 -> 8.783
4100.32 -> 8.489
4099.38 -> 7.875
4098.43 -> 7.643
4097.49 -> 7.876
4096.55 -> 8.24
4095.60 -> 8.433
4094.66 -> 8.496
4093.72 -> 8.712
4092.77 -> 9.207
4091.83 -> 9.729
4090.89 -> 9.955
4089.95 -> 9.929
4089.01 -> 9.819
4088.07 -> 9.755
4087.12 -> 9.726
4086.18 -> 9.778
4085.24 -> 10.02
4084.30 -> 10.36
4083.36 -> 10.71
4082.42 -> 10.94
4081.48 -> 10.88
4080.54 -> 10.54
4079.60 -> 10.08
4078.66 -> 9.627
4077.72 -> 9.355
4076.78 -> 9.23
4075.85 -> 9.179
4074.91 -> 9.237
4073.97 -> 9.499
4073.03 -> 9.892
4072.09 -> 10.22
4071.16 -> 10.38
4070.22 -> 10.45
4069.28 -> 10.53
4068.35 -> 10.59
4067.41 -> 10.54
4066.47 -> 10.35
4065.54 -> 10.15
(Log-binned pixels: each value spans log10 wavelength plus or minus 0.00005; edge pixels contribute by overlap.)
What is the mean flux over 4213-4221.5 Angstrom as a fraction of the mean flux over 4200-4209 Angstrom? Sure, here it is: 1.03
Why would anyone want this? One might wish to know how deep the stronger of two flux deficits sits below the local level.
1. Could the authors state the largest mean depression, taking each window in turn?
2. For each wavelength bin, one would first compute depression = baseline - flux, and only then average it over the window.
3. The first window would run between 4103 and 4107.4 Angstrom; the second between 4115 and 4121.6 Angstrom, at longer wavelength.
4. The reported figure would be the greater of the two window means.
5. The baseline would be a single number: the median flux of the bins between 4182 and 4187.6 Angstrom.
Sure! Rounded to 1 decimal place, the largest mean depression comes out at 2.0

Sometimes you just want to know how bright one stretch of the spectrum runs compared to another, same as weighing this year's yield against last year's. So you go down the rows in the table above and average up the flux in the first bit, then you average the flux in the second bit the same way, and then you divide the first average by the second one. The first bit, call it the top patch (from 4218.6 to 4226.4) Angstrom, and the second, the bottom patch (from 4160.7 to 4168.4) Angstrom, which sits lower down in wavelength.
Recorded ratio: 1.01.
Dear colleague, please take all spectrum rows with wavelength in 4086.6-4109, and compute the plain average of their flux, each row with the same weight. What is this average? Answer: 8.6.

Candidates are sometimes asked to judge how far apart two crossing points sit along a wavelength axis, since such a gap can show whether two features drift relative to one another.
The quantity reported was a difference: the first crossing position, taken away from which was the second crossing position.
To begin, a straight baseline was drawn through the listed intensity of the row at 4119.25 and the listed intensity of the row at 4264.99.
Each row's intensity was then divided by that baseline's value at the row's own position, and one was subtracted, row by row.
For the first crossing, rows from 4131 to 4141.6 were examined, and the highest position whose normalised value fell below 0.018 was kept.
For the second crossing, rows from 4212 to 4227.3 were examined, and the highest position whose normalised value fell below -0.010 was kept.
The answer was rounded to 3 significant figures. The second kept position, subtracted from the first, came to -85.7 Angstrom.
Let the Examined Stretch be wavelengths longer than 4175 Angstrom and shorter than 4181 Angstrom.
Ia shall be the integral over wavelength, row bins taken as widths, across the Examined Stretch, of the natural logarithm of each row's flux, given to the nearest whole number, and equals 13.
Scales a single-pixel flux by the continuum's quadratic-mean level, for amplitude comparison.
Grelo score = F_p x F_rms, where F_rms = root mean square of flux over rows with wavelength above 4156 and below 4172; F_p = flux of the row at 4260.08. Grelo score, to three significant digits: 101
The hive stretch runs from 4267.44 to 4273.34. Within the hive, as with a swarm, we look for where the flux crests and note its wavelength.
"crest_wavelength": 4267.94 Angstrom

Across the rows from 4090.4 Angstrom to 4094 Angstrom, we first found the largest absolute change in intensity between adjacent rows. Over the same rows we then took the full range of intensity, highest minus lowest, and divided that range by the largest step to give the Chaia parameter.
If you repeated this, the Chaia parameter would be 2.4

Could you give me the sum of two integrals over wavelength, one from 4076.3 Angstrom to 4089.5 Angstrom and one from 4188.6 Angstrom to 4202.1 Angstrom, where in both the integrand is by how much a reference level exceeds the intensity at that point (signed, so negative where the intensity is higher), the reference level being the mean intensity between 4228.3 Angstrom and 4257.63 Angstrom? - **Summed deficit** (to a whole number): 13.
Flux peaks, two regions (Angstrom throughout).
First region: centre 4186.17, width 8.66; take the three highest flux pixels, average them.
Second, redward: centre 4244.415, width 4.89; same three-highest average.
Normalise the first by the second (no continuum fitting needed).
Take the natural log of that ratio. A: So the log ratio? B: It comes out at -0.081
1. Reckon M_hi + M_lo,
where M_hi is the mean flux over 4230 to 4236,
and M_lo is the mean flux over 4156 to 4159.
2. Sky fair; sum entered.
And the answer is 20.03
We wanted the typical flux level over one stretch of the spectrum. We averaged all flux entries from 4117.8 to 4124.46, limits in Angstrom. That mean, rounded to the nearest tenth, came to 9.5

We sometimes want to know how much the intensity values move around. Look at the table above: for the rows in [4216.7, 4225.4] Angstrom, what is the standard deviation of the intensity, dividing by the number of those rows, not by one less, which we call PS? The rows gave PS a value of 0.60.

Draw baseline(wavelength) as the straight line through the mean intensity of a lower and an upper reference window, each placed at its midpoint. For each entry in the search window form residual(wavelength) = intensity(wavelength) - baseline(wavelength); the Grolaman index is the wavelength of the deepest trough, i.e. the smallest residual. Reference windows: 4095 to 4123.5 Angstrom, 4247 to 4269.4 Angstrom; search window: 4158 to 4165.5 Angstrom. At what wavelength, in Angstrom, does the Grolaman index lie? 4164.07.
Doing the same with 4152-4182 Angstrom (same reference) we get 4177.51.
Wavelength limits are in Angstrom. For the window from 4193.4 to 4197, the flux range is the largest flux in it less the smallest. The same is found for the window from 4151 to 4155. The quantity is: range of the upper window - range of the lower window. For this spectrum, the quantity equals -0.18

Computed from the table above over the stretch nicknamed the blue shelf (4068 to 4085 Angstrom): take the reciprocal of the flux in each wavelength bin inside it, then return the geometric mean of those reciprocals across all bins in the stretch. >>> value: 0.099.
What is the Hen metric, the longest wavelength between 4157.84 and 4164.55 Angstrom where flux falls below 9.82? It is 4164.07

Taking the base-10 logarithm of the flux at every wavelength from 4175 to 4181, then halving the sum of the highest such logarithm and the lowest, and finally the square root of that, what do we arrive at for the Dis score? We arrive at 0.979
